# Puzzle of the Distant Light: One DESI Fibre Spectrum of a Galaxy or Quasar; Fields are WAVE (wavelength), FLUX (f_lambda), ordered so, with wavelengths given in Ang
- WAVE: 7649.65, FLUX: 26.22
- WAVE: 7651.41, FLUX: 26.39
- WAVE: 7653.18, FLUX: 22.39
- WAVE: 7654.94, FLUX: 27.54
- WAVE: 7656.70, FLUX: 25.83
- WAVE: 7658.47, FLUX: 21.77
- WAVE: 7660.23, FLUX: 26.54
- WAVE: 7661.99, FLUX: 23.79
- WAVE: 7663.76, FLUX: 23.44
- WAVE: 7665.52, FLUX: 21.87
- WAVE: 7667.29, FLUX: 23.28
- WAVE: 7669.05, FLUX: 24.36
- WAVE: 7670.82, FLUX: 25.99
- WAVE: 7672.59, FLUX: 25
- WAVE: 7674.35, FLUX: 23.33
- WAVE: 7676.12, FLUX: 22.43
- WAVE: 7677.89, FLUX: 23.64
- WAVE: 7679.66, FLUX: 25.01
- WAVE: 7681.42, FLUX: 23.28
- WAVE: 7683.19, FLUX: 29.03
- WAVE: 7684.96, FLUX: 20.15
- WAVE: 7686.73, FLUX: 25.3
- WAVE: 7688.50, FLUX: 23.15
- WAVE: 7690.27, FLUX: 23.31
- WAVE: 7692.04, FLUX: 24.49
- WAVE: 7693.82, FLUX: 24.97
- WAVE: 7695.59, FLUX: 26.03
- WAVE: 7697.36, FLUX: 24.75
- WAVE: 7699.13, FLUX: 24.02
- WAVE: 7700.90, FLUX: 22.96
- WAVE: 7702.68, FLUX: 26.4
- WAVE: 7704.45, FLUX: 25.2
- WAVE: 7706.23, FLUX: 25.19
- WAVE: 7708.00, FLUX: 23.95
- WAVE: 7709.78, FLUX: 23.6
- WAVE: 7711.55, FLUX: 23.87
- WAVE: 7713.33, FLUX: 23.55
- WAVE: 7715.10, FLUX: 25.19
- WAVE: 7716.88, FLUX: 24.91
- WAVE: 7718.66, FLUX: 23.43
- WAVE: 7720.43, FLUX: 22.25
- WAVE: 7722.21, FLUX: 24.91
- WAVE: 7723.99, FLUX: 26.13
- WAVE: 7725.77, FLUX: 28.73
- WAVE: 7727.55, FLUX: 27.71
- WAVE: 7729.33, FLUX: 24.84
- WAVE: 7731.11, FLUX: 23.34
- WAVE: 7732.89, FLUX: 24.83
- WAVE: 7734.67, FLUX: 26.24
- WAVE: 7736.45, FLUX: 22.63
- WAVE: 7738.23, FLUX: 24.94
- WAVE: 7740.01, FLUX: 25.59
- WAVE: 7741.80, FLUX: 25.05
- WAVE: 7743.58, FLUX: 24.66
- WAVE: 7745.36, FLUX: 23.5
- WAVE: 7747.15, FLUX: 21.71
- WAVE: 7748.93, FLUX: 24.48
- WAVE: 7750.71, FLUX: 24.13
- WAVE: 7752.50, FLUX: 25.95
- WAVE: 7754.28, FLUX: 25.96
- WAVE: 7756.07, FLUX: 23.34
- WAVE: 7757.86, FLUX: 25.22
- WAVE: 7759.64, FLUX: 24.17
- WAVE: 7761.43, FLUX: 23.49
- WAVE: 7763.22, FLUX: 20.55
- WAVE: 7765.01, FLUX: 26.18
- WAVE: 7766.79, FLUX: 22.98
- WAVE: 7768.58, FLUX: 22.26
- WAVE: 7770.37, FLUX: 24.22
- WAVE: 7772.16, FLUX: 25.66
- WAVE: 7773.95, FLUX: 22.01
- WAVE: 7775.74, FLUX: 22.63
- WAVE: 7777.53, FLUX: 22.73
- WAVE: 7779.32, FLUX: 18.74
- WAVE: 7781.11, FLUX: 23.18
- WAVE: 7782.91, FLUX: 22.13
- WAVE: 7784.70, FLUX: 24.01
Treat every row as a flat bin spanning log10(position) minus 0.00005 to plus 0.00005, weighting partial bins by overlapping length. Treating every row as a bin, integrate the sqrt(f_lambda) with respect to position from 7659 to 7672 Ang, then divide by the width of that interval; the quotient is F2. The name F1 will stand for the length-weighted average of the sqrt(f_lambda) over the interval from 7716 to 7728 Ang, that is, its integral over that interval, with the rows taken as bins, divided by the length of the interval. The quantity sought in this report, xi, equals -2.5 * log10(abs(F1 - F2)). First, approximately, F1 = 5.03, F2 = 4.910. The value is 2.3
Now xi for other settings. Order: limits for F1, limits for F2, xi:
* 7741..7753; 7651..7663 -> 3.0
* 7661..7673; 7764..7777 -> 3.9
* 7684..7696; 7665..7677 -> 6.7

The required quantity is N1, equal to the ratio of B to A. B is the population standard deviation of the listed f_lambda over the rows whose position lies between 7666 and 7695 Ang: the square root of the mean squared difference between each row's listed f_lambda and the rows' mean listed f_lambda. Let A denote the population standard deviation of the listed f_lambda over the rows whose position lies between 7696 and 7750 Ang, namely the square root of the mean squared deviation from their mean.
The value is 1.2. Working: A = 1.5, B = 1.84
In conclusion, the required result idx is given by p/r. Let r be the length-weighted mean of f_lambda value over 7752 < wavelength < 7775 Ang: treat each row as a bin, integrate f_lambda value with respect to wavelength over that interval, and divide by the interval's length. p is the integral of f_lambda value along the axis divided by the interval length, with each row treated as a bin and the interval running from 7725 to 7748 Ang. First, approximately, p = 24.9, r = 24.0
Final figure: 1.039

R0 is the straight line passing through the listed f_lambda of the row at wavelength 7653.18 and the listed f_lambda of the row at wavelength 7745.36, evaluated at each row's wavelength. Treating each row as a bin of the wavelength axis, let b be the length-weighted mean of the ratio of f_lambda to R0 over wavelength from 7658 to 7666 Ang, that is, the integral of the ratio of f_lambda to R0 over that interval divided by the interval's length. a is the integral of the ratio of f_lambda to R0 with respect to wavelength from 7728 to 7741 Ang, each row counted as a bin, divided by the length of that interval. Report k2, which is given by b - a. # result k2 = -0.01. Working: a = 1.06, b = 1.052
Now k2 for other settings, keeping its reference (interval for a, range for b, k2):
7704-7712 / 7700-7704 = 0.02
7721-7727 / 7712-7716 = -0.08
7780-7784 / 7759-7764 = 0.02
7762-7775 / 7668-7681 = 0.09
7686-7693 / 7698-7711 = 0.01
